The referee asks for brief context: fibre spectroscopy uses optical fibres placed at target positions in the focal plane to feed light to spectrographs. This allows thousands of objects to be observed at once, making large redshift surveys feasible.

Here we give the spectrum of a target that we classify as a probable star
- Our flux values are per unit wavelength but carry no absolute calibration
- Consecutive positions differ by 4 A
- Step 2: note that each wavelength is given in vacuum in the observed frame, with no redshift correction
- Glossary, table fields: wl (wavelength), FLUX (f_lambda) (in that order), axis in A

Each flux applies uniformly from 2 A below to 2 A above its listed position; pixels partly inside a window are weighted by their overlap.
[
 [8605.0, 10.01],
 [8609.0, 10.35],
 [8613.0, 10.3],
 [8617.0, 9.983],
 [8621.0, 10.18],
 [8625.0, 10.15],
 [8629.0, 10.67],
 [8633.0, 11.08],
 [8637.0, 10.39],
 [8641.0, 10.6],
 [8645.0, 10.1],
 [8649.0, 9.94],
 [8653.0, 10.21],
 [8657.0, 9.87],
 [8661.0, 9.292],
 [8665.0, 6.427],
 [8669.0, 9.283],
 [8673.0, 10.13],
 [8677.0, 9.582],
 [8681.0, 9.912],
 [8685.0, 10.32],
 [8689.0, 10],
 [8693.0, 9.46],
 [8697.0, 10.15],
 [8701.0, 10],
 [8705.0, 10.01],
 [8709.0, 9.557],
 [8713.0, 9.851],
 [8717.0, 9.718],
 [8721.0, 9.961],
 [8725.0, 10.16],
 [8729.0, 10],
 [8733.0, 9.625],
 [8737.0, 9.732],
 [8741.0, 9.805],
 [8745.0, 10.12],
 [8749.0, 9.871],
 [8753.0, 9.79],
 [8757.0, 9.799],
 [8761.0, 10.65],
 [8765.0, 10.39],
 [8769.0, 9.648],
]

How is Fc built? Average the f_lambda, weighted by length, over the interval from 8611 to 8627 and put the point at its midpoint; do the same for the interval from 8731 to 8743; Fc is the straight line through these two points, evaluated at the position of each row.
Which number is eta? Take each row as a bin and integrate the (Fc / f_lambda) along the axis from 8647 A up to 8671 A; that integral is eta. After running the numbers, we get 26.8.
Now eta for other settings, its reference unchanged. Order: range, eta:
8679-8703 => 23.8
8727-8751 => 23.7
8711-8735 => 23.7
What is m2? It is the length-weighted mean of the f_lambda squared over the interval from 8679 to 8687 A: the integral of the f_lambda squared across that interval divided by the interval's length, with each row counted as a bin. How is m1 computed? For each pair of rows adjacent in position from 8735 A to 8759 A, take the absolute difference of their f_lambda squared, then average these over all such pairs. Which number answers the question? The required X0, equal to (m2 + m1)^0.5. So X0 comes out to 10.3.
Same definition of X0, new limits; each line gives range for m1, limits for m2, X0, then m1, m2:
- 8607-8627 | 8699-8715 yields 10.0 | 3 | 97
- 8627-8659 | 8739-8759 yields 10.3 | 8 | 98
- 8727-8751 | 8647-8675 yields 9.6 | 4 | 88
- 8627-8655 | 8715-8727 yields 10.3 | 8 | 99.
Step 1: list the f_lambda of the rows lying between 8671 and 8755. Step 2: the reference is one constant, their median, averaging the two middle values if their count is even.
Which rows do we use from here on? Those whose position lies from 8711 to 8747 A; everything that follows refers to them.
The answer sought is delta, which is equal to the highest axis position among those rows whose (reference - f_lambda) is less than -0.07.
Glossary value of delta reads 8745.0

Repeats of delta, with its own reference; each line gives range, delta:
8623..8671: 8653.0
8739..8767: 8765.0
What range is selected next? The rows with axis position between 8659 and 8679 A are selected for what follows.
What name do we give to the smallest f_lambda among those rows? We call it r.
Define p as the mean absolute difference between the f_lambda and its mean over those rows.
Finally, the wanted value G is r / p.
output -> 6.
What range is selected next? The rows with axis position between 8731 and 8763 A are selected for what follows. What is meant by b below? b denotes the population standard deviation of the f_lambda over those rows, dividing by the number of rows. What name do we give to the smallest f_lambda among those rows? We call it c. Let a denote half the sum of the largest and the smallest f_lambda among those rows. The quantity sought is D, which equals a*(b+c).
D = 101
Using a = 10.1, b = 0.305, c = 9.625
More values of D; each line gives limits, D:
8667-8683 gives 93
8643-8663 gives 94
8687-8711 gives 95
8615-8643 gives 109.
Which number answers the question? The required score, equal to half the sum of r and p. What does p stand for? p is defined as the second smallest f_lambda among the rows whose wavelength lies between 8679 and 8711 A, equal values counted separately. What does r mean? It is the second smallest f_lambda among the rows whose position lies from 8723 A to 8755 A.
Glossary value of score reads 9.6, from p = 9.557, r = 9.732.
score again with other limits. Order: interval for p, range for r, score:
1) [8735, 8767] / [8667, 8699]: 9.6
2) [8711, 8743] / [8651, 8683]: 9.5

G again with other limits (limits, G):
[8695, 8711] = 51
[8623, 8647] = 35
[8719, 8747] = 58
